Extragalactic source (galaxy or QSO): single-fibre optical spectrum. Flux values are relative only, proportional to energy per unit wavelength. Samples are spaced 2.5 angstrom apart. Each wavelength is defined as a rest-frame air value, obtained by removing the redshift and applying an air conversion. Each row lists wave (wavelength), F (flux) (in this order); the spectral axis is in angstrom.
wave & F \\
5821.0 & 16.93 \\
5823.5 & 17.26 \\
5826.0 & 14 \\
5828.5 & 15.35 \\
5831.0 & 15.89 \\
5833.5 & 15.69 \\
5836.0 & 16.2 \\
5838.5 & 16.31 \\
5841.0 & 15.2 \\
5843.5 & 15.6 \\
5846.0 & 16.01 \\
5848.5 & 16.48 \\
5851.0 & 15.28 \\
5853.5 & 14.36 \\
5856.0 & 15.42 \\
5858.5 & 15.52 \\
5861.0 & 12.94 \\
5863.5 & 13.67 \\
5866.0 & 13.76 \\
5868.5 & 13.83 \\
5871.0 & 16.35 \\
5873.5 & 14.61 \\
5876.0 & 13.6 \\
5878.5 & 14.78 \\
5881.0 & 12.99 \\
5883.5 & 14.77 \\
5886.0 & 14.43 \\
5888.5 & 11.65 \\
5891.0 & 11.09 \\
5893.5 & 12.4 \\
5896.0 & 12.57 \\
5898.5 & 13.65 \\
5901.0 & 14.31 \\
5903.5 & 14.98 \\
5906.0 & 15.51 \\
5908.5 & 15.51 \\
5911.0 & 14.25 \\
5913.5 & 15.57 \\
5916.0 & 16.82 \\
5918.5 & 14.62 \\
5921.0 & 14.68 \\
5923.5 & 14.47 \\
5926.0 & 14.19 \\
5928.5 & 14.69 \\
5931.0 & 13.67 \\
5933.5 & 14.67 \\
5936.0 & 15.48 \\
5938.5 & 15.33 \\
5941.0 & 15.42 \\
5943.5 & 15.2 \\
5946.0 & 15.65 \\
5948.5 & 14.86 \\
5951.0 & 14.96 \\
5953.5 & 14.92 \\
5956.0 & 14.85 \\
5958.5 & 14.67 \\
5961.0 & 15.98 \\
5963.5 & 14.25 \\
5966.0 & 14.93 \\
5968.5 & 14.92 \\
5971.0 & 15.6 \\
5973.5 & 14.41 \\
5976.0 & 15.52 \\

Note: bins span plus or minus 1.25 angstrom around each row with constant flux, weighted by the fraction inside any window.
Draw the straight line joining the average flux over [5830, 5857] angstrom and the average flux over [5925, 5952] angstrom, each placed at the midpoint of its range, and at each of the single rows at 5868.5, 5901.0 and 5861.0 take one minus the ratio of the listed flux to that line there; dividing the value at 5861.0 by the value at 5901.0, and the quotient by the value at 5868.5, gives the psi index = 26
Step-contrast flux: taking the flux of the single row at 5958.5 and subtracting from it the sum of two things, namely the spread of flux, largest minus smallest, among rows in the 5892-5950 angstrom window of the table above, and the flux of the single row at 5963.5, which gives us -4.0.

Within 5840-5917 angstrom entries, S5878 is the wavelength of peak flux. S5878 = 5916.0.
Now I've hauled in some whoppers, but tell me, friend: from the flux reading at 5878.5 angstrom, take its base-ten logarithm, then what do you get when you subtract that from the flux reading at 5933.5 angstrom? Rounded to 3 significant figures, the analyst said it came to 13.5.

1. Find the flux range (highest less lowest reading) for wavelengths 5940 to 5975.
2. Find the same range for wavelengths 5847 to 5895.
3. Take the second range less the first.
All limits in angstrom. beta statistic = 3.7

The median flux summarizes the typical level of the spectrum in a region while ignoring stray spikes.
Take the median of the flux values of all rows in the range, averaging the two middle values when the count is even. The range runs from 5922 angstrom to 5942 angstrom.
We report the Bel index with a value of 14.7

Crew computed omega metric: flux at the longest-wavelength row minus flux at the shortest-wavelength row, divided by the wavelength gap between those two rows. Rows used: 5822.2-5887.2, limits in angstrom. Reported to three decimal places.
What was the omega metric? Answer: -0.045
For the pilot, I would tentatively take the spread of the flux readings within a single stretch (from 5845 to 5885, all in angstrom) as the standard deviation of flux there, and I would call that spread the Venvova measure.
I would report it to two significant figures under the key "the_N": 1.1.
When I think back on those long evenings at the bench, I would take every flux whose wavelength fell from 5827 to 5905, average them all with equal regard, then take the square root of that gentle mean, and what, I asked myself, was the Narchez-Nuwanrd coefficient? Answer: 3.81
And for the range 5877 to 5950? 3.80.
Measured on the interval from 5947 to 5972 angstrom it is 3.87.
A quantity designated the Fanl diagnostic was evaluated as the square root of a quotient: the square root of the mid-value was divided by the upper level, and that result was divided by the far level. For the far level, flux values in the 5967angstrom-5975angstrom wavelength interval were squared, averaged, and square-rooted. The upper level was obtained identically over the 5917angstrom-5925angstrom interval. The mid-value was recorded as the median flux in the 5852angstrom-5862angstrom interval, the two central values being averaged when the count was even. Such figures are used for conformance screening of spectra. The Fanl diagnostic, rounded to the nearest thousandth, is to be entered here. 0.133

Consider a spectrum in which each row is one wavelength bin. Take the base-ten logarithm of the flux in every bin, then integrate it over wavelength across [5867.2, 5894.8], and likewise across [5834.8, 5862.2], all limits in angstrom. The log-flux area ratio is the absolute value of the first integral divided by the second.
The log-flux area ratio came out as 0.96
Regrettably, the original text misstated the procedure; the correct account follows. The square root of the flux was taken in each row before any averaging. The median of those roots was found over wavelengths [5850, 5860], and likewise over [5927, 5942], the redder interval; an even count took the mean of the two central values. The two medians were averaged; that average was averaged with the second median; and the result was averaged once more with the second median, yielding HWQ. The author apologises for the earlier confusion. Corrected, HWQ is 3.88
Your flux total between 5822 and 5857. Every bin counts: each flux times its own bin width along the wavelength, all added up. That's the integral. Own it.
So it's 548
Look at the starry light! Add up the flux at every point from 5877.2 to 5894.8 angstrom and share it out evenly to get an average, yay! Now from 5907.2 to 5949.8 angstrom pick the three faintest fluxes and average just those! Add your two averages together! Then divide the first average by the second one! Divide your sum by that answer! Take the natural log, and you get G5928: 3.368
